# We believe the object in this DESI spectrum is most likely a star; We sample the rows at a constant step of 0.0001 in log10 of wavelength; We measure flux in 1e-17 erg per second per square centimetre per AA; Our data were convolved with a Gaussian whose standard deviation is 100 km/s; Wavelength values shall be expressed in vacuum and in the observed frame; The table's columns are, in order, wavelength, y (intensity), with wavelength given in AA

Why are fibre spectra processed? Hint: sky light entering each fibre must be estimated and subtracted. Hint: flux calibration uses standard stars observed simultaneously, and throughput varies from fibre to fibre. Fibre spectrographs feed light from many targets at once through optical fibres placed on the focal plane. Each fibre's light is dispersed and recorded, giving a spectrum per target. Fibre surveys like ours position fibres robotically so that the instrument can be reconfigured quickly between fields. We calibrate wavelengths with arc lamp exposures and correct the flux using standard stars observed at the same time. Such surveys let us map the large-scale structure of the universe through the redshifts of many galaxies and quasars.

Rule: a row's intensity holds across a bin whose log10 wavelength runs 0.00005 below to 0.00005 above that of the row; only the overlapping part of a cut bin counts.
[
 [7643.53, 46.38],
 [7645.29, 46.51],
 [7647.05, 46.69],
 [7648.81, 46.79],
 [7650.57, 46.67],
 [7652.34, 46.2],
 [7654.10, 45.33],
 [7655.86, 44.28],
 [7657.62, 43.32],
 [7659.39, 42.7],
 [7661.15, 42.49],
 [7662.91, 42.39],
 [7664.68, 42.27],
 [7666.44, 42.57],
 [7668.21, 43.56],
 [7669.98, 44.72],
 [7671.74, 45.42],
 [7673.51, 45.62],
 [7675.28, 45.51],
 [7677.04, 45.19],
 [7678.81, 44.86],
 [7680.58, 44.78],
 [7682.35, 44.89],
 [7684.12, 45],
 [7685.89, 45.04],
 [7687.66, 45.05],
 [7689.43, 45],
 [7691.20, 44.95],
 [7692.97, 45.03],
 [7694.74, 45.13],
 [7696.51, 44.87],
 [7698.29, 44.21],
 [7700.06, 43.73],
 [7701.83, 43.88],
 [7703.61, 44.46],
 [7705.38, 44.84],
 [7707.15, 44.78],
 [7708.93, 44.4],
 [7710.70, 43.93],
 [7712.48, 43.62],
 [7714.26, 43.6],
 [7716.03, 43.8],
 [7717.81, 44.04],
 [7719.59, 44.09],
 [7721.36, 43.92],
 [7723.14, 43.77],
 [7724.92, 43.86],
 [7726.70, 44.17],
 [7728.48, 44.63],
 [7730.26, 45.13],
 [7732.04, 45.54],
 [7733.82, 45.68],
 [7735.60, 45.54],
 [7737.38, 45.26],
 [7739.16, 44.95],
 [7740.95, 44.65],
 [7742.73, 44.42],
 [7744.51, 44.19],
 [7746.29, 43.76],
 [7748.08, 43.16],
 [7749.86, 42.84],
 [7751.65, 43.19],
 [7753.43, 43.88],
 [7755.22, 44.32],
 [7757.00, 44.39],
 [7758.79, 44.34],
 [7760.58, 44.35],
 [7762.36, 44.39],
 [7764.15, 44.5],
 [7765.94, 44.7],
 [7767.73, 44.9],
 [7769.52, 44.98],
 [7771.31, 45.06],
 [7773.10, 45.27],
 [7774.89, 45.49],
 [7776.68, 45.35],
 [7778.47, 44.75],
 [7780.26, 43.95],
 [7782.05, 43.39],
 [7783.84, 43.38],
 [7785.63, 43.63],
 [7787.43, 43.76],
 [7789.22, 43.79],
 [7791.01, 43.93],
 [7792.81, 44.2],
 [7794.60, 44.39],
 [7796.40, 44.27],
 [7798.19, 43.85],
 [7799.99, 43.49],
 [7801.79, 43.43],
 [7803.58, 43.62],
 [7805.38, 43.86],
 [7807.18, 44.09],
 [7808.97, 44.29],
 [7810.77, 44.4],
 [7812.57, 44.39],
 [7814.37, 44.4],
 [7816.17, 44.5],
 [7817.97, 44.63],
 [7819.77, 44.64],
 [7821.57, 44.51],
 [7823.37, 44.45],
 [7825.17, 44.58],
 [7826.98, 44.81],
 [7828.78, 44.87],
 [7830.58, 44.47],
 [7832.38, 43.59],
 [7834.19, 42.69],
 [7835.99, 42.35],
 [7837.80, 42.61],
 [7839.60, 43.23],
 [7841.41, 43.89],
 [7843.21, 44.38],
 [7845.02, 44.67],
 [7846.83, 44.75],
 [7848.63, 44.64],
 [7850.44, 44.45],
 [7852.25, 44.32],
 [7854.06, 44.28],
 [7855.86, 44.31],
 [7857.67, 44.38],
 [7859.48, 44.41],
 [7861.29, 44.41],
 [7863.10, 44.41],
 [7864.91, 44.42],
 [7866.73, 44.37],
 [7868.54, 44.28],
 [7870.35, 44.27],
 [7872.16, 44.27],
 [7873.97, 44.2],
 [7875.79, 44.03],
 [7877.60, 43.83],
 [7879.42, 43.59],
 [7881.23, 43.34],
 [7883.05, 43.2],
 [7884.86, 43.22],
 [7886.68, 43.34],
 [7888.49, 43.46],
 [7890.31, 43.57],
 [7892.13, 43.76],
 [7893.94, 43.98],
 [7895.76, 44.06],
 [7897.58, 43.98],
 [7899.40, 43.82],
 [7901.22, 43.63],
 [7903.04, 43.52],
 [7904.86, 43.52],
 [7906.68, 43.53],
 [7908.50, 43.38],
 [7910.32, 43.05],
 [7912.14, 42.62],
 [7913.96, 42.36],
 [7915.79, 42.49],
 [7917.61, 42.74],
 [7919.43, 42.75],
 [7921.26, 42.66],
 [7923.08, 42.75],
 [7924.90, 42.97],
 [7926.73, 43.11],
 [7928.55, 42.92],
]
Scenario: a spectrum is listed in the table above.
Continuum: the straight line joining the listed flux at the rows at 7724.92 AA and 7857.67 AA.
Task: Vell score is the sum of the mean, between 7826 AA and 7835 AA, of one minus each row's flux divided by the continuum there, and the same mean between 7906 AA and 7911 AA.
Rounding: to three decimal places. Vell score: 0.032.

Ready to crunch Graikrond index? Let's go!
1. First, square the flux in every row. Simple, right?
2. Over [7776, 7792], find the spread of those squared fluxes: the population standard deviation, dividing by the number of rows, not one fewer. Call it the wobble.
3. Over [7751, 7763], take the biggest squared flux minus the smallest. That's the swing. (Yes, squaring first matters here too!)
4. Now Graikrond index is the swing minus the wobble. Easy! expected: 51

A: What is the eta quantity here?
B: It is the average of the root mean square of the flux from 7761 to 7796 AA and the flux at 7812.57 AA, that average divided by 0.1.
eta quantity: 444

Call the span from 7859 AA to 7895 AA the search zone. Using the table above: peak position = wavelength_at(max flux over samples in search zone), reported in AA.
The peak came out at 7864.91 AA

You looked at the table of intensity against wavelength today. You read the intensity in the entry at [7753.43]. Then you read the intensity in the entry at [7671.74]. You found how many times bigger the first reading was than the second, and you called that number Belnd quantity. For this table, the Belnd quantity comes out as 0.97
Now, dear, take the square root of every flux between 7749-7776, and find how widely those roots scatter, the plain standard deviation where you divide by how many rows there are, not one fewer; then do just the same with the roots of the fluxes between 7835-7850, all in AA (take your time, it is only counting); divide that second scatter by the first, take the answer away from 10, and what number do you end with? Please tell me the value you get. 8.7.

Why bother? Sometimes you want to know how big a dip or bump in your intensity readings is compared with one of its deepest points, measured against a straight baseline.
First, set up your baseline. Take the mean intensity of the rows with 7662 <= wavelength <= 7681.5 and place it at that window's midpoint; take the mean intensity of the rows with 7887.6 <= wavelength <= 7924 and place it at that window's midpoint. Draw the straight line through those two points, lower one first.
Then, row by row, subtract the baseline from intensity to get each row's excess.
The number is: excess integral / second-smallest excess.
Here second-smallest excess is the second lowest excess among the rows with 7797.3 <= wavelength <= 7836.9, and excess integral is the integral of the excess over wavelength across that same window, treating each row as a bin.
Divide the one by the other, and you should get -19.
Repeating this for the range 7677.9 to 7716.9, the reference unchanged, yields -32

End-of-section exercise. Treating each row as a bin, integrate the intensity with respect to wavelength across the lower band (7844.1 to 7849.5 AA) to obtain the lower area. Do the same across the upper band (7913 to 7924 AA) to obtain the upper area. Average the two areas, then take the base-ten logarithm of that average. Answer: 2.55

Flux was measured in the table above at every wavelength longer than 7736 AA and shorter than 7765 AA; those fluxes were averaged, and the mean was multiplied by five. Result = 221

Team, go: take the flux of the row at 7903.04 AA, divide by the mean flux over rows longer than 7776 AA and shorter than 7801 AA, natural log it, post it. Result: -0.011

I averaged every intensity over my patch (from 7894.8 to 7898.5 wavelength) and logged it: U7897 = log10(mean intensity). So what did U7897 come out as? 1.64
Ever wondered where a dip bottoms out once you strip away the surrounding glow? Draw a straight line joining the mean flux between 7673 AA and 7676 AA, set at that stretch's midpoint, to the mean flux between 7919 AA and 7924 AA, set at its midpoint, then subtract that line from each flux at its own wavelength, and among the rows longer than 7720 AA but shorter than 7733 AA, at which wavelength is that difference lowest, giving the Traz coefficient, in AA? 7723.14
